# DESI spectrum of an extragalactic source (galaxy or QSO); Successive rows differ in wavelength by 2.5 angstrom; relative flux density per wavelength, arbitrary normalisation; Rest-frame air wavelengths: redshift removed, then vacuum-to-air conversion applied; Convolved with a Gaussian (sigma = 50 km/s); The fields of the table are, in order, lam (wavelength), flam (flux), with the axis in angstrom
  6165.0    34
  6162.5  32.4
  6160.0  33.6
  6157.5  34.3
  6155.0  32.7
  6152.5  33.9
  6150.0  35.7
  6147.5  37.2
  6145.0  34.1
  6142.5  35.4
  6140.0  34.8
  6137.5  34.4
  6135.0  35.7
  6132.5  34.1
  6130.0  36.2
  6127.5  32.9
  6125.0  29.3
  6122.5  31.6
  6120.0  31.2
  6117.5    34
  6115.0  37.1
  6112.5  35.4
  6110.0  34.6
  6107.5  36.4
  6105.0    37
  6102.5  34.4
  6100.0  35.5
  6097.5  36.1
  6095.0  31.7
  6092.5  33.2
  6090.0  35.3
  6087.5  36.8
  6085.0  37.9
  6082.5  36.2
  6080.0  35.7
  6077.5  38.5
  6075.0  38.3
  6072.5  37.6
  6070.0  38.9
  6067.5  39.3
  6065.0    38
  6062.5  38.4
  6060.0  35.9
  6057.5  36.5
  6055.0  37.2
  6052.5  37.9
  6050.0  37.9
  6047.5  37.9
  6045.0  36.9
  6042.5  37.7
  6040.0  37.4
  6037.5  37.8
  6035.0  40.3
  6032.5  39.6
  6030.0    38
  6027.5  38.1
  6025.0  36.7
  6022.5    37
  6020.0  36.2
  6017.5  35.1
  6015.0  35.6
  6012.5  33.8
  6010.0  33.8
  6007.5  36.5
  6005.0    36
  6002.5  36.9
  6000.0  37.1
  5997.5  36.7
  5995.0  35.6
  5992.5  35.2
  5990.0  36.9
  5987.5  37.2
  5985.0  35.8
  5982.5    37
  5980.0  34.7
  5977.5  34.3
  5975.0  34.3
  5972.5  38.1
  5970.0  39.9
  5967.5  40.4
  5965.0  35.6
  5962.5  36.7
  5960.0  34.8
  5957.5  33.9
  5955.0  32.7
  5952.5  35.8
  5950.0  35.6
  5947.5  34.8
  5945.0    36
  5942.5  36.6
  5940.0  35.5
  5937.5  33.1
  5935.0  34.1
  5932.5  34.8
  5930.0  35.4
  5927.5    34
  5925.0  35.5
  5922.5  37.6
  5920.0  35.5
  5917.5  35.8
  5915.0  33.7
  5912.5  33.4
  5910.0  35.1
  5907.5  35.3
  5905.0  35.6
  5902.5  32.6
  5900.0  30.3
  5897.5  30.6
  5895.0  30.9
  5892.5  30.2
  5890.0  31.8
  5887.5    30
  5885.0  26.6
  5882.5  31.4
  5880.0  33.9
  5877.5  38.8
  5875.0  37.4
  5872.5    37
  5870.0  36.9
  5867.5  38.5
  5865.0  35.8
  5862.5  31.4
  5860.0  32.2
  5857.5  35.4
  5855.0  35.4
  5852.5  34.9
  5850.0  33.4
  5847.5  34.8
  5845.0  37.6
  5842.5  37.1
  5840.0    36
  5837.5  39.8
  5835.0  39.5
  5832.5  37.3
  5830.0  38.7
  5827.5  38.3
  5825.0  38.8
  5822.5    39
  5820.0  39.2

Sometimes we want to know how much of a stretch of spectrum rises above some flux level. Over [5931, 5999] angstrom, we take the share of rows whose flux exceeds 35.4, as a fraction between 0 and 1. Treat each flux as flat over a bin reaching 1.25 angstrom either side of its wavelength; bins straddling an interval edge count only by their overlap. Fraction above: 0.59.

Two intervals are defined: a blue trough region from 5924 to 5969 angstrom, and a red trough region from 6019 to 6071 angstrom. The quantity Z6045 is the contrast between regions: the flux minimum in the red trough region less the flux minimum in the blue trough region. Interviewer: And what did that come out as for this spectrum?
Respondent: 3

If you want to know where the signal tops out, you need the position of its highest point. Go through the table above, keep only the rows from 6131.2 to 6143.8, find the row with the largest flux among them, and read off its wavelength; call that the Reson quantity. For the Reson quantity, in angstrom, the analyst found 6135.0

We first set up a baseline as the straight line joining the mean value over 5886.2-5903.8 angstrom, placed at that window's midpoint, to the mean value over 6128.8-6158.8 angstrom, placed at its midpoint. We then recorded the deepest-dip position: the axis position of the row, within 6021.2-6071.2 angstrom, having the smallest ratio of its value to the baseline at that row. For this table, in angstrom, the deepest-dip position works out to 6060.0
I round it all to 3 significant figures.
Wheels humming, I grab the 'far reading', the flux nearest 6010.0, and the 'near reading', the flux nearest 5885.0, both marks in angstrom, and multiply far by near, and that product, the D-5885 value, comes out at 899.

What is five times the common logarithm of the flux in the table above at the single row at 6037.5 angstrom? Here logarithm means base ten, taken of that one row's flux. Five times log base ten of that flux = 7.89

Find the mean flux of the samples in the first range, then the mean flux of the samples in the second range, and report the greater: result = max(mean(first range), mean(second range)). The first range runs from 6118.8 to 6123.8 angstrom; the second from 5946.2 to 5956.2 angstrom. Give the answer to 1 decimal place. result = 34.7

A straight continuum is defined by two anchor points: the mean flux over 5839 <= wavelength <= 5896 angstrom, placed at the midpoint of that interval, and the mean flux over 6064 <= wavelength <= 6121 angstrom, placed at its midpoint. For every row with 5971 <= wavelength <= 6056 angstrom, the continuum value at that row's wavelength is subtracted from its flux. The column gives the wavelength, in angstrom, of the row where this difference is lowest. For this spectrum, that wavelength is 6012.5 angstrom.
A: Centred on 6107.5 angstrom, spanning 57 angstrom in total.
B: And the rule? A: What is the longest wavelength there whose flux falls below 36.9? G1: 6135.0 angstrom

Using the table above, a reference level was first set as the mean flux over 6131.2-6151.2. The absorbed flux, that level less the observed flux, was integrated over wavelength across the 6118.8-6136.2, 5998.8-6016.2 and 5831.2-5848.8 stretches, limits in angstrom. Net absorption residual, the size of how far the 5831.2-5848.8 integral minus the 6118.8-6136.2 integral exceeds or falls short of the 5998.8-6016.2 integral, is 69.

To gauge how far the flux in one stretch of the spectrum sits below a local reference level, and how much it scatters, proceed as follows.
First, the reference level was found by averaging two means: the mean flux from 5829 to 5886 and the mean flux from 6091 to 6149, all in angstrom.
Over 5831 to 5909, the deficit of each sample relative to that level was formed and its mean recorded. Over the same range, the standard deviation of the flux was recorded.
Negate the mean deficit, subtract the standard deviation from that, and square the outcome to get 15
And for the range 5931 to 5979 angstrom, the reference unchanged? 2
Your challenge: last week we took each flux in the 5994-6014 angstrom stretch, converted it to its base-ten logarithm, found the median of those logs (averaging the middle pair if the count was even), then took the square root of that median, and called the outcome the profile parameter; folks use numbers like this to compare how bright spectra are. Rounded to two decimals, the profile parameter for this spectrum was 1.25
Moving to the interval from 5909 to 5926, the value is 1.25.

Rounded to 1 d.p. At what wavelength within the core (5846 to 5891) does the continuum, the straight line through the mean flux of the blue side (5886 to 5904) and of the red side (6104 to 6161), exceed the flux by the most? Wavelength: 5885.0 angstrom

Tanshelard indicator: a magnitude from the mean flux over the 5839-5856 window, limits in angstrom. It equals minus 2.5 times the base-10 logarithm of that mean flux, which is -3.88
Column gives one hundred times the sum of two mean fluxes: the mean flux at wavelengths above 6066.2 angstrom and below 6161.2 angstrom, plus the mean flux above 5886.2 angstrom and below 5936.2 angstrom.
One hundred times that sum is 6879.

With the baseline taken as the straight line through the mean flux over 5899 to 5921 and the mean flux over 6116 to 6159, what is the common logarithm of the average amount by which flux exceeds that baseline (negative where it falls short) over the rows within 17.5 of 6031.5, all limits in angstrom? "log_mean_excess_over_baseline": 0.53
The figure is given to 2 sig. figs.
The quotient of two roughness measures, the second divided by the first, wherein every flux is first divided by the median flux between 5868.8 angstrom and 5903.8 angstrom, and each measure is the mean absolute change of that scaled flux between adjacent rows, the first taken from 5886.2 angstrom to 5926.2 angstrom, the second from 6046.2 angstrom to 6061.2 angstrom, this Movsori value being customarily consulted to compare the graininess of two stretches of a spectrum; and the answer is 0.31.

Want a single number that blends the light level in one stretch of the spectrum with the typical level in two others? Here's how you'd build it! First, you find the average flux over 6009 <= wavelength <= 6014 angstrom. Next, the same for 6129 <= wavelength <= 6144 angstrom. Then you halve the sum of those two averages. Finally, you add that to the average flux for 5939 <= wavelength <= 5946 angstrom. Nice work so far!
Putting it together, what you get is 70.5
